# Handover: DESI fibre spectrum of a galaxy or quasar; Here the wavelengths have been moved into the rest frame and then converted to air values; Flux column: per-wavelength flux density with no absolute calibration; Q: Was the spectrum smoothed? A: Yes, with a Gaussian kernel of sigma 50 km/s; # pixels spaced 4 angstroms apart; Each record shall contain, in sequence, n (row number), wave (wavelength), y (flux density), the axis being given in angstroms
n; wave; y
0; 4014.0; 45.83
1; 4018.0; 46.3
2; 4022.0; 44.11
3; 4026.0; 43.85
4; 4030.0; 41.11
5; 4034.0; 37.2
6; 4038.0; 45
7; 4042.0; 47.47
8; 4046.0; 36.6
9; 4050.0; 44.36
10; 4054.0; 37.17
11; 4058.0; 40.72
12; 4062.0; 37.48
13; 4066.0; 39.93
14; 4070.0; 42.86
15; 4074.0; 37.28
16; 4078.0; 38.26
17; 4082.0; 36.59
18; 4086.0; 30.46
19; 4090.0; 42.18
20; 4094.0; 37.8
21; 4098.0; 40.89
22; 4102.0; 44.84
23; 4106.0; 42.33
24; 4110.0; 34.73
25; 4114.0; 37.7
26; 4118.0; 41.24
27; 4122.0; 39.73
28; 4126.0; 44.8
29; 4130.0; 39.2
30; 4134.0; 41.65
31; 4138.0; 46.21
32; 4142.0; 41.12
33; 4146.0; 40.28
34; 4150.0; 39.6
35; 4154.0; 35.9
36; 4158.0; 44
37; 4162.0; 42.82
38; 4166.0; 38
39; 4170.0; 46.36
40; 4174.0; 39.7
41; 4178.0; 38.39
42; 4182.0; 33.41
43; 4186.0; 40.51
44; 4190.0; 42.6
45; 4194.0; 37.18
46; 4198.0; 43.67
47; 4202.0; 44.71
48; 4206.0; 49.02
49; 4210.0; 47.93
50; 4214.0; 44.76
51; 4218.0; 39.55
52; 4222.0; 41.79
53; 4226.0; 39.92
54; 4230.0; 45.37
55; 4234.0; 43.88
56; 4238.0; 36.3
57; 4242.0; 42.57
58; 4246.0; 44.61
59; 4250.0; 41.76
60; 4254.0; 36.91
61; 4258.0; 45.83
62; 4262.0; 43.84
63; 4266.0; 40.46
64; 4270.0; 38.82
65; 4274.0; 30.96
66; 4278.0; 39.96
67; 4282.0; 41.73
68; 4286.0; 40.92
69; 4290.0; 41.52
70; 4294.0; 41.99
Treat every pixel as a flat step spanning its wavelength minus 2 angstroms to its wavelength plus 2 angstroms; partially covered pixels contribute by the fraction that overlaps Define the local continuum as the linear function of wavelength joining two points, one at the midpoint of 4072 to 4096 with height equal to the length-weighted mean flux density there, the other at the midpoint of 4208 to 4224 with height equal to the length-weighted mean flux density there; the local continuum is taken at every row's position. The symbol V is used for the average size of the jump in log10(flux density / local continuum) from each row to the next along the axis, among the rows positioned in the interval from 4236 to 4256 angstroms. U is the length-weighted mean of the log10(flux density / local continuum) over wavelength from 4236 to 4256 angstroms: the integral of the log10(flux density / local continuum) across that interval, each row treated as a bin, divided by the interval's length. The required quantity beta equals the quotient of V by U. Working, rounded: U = -0.048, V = 0.043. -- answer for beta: -0.9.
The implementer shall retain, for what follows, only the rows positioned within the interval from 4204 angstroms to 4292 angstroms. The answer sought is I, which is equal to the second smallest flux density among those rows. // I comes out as 36.3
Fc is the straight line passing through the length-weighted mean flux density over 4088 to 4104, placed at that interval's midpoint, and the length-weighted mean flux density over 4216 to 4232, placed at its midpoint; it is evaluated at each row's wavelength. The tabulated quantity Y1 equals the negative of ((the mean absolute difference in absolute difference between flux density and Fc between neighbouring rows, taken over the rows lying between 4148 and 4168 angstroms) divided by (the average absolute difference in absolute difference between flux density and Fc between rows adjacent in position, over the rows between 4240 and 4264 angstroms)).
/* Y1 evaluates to -1.05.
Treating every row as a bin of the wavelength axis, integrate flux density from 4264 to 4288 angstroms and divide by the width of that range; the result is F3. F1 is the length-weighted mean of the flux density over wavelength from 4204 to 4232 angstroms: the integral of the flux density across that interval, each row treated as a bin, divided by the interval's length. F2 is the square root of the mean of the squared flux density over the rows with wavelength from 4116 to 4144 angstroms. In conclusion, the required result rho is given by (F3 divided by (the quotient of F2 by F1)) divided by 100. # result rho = 0.406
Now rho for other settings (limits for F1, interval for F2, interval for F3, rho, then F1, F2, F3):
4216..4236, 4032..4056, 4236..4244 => 0.400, 42.1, 41.5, 39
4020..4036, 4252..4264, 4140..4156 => 0.385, 41.6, 42.4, 39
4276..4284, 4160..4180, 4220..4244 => 0.413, 40.8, 41.2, 42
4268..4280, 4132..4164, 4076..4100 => 0.332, 36.6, 41.5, 38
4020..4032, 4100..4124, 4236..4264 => 0.446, 43.0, 40.2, 42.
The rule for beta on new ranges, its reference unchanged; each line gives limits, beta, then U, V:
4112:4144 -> 1.8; 0.023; 0.041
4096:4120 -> 2.1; 0.021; 0.045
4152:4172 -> 16.2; 0.004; 0.060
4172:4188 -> -1.3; -0.042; 0.054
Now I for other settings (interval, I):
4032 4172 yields 34.73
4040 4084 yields 36.6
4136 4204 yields 35.9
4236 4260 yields 36.91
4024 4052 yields 37.2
